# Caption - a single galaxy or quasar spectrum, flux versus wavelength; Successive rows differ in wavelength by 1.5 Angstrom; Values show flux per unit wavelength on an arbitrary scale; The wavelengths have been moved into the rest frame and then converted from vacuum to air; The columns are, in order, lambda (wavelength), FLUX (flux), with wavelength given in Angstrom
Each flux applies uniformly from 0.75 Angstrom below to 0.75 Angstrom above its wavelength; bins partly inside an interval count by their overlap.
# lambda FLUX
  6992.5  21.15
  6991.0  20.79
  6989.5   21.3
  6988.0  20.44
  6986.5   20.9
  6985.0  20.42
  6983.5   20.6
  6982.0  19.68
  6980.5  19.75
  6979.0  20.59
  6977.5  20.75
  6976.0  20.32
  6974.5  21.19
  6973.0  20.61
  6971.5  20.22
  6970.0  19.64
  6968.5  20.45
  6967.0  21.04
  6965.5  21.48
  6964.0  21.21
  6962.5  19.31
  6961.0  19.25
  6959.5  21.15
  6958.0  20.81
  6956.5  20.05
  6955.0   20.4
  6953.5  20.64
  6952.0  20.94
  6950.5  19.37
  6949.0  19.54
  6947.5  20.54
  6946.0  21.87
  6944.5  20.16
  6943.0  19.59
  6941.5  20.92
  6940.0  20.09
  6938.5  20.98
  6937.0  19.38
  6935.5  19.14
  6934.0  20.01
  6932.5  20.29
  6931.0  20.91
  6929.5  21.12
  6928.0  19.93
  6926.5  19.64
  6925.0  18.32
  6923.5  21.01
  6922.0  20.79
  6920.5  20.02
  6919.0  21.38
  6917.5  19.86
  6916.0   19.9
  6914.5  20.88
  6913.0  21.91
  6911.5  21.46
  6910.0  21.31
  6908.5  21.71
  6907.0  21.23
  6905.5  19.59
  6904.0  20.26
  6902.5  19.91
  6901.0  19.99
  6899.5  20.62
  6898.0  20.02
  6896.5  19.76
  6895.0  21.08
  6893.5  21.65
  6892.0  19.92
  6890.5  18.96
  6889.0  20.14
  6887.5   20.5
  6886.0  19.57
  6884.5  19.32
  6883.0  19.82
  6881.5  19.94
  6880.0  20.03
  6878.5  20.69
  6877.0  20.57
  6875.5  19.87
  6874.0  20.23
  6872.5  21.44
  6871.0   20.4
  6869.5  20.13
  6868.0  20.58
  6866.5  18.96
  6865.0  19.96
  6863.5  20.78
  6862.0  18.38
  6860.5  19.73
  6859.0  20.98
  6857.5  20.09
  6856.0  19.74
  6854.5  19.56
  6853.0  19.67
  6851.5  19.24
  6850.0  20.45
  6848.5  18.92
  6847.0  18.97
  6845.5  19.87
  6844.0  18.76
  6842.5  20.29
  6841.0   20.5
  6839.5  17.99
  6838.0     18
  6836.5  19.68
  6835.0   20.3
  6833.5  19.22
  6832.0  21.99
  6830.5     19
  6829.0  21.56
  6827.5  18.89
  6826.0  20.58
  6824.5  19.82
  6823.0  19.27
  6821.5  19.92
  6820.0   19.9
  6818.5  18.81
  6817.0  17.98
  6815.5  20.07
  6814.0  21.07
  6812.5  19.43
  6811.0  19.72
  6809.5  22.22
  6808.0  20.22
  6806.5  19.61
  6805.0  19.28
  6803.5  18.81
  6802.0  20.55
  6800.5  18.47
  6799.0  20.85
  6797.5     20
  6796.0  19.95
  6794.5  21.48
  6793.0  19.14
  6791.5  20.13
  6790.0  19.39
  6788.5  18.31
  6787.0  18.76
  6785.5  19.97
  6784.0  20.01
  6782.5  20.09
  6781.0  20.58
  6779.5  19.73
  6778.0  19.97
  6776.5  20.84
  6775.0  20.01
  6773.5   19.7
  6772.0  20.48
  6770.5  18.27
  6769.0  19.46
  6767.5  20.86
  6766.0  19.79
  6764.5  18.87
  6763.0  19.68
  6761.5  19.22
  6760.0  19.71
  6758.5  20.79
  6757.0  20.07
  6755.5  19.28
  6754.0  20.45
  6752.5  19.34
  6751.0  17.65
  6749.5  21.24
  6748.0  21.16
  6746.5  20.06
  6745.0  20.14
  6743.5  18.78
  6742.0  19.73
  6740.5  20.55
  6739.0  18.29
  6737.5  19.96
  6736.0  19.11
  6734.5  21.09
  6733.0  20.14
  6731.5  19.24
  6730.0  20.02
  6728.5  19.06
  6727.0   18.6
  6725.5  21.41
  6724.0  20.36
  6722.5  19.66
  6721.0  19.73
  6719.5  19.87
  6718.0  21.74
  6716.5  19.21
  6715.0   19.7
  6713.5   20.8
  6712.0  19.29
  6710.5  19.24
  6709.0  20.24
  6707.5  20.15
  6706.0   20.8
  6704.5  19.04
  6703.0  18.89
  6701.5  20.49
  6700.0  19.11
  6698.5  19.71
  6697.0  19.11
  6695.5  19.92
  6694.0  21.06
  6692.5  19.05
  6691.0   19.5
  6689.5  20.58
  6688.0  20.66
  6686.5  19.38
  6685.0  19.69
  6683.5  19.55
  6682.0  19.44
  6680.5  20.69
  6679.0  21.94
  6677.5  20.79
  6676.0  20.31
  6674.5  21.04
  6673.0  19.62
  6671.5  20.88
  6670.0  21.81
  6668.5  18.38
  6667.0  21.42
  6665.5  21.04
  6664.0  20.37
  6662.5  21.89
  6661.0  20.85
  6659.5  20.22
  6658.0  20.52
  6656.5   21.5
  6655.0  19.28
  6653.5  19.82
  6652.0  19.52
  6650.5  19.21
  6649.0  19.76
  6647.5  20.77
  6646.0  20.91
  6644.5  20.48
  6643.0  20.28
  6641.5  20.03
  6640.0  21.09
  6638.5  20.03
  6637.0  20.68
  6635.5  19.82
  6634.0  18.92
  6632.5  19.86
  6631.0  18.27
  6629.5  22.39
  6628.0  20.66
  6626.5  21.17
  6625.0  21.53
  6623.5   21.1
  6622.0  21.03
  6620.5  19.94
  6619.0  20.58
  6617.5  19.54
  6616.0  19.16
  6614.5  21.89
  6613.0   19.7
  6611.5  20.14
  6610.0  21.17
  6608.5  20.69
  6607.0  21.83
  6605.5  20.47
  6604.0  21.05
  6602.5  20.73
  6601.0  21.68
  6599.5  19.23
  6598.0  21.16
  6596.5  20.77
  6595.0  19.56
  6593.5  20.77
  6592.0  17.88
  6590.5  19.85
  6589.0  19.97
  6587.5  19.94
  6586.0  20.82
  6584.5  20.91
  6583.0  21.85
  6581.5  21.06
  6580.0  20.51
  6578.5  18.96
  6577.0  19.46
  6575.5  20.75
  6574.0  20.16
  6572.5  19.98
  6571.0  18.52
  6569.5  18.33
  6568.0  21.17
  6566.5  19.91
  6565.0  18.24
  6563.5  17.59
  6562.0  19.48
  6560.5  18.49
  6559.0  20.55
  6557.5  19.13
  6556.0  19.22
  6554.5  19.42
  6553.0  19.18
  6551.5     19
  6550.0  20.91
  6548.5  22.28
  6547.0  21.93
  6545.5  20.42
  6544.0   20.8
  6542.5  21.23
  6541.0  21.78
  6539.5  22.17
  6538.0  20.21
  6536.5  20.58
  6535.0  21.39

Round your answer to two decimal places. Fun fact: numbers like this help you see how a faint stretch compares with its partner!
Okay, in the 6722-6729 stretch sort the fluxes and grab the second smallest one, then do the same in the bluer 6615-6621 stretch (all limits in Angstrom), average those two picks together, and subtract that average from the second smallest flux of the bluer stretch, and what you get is 0.24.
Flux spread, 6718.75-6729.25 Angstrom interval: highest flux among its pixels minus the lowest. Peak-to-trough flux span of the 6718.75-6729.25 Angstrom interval 2.8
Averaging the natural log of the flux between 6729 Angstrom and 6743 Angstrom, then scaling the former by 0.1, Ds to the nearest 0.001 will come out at 0.298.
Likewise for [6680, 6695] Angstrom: 0.299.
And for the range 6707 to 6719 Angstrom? 0.300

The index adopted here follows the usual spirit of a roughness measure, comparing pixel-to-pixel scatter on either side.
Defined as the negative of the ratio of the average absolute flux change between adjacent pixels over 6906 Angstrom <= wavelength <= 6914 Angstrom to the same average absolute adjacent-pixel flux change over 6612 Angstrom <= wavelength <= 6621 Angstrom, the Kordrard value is -0.3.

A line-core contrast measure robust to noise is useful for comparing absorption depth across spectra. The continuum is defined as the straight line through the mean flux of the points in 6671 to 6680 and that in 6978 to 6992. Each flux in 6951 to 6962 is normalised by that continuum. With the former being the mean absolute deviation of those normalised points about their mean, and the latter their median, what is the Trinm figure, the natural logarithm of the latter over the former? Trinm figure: 3.76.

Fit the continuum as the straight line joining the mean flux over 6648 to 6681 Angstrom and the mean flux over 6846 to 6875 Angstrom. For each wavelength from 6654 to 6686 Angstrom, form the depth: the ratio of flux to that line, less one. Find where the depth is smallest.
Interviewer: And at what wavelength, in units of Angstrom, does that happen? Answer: 6668.5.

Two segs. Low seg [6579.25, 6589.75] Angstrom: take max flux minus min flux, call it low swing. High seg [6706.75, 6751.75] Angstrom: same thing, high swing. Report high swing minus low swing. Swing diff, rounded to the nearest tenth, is 2.2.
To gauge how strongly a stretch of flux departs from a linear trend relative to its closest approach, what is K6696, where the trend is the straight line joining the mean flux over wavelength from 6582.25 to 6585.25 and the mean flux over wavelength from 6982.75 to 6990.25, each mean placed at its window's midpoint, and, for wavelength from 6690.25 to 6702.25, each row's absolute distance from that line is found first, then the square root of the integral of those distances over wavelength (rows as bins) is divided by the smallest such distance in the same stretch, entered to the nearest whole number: 29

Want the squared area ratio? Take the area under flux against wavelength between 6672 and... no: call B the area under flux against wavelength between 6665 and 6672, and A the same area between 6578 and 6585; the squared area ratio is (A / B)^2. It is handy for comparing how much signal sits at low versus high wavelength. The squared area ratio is 1.0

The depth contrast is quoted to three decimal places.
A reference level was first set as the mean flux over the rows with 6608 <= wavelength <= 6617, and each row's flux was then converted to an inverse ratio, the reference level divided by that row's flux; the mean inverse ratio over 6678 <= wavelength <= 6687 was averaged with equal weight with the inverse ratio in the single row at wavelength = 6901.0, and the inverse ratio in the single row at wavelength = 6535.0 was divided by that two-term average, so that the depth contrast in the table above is 0.937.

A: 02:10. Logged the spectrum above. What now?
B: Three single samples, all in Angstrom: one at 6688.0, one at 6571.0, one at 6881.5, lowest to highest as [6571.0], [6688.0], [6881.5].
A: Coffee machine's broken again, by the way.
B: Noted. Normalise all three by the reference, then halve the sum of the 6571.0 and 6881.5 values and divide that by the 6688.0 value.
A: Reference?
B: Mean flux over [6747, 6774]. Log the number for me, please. 0.93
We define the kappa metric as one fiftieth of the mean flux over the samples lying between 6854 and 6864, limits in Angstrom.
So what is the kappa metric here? 0.398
